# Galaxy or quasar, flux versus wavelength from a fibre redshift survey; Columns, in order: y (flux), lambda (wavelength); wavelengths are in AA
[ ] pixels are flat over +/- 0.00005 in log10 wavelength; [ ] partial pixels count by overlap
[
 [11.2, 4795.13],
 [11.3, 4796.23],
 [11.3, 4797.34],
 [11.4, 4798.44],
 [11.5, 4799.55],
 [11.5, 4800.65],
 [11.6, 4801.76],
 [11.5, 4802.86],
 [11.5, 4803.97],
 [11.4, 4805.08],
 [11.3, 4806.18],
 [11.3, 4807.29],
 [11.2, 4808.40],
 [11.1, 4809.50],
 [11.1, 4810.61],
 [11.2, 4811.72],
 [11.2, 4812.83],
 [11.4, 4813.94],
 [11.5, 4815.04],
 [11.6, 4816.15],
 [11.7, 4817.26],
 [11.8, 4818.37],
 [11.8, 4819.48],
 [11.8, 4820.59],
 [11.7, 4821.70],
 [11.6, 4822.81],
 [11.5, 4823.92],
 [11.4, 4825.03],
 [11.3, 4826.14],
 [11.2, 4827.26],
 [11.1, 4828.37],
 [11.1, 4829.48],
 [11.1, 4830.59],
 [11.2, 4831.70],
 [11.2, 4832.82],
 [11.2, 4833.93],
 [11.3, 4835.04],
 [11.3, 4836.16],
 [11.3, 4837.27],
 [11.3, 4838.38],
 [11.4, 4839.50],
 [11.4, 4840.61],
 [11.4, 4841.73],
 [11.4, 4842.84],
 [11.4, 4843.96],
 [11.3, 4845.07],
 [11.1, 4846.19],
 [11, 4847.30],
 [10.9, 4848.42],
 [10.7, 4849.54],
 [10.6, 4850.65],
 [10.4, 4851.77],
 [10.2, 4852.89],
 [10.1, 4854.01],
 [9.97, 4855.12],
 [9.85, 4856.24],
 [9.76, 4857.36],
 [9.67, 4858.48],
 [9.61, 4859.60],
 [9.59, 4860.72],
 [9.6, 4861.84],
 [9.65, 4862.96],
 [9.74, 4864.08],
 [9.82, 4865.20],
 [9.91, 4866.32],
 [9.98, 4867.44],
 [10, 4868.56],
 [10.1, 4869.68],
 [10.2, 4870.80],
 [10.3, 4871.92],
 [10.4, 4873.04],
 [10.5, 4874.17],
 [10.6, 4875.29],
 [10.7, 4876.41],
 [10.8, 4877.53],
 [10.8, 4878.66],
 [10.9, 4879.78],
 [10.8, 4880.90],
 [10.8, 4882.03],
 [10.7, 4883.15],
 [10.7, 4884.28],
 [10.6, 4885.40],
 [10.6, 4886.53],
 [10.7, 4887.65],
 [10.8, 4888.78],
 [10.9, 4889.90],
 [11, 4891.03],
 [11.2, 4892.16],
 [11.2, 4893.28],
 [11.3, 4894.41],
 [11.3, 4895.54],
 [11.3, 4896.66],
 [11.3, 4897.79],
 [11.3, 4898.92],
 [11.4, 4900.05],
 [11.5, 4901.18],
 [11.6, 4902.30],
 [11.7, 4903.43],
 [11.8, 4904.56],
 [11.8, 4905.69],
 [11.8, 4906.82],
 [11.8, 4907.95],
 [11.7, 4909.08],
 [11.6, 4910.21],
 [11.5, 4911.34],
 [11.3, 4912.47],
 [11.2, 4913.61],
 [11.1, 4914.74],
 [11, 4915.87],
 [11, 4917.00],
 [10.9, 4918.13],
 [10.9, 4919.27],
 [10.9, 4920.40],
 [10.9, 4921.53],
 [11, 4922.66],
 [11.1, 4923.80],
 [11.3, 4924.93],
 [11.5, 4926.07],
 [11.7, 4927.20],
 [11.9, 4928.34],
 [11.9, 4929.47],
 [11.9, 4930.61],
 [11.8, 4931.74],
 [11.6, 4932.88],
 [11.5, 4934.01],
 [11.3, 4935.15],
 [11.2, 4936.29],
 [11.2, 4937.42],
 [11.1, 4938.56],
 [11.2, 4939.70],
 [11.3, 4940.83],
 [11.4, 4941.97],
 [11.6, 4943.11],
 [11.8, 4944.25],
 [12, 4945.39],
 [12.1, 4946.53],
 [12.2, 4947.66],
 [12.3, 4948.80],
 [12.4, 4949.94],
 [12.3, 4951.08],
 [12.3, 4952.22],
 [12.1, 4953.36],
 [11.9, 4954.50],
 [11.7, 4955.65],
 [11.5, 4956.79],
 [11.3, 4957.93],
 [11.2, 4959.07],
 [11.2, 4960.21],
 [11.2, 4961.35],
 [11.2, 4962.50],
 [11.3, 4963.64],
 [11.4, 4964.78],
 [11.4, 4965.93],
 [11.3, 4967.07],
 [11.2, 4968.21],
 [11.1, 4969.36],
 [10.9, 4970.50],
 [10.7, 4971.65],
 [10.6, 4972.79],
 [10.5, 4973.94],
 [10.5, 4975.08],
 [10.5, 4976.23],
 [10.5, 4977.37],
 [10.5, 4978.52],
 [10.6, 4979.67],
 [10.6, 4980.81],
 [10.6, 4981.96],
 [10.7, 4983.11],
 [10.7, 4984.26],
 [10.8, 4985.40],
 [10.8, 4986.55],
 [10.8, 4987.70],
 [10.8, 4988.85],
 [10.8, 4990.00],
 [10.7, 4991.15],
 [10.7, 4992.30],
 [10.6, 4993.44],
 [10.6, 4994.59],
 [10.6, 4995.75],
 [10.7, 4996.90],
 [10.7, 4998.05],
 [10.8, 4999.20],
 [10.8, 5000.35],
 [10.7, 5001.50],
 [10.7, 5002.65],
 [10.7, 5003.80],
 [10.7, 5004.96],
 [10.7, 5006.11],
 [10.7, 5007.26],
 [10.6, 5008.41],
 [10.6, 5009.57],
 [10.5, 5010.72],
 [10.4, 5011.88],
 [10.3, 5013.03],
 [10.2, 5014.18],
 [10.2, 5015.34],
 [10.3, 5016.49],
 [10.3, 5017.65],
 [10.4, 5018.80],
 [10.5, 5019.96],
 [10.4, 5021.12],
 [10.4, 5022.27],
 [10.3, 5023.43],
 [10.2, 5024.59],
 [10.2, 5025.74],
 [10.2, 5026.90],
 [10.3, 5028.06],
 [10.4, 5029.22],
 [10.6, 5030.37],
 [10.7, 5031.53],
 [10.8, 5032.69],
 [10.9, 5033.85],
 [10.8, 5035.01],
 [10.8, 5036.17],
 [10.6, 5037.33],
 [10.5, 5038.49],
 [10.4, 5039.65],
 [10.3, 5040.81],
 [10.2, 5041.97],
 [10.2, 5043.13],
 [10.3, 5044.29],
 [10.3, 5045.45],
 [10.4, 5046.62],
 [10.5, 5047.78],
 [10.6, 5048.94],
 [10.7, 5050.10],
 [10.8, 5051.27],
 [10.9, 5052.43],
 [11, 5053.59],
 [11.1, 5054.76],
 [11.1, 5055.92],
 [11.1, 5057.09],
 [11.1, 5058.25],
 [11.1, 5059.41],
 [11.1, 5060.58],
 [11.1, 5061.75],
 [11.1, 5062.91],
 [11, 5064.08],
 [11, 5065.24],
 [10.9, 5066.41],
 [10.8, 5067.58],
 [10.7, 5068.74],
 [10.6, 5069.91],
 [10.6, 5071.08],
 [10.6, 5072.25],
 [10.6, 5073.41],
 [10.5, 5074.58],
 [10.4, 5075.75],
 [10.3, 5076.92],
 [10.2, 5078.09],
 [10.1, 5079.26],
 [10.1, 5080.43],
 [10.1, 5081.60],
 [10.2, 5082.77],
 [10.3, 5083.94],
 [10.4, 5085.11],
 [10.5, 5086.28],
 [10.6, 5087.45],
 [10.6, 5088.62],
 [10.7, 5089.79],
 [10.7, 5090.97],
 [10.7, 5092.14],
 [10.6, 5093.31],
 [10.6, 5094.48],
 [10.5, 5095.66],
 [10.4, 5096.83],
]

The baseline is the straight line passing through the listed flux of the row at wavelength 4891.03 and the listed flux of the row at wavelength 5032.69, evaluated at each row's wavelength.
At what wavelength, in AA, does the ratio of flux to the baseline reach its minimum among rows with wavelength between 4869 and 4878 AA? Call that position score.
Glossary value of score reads 4869.68 AA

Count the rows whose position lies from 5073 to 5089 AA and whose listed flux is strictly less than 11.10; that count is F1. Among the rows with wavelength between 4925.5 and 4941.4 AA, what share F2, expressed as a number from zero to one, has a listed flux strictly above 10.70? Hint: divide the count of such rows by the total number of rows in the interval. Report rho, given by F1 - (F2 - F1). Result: 27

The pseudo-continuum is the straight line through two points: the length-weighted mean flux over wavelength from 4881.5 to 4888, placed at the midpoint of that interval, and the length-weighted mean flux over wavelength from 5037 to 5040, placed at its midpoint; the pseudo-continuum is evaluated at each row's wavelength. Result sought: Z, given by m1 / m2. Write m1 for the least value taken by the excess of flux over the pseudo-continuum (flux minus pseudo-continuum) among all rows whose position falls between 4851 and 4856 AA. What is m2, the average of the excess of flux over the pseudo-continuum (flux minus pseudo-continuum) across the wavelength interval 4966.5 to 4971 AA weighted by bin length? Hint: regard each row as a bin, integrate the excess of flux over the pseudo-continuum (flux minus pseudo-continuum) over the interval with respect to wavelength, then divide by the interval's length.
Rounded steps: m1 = -0.75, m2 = 0.5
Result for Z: -1.4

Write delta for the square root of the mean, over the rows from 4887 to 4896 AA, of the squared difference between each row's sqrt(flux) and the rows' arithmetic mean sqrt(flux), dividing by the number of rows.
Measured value 0.033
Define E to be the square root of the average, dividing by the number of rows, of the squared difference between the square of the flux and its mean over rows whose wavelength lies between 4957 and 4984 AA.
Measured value 7.5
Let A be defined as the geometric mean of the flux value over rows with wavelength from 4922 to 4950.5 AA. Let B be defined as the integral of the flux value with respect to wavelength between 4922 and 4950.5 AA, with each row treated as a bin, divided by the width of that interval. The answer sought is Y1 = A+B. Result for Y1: 23.2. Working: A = 11.6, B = 11.6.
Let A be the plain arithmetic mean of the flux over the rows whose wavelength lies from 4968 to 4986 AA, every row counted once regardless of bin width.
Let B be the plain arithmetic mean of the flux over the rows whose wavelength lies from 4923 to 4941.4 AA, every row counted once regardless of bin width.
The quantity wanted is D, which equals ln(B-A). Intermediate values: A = 10.69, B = 11.5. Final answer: -0.25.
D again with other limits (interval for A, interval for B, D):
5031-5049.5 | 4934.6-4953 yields 0.19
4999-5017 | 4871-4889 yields -2.18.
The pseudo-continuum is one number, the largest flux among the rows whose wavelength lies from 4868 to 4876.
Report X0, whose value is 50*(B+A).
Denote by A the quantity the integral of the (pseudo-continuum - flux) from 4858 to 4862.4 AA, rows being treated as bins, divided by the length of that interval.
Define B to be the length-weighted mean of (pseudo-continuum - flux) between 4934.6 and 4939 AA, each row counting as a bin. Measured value 19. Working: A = 1.0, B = -0.60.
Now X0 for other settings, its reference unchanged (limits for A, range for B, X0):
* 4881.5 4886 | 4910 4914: -44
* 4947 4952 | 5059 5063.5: -110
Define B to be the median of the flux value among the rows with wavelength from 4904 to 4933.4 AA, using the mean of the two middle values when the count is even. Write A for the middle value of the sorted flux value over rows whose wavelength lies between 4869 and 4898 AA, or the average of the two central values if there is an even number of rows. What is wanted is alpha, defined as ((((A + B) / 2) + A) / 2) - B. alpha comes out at -0.5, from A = 10.8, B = 11.50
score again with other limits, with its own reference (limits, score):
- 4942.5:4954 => 4943.11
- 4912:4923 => 4918.13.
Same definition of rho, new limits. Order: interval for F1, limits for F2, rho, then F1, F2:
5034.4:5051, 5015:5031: 28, 14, 0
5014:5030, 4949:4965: 27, 14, 1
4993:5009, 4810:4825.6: 27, 14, 1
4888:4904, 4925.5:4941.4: 5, 3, 1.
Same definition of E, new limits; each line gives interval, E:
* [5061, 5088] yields 6.6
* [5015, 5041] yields 4.5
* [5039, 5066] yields 7.4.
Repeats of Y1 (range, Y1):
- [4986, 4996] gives 21.4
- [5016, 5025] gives 20.7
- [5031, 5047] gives 21.0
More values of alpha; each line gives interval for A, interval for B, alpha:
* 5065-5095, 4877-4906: -0.4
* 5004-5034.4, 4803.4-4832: -0.7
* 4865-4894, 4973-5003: 0.0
